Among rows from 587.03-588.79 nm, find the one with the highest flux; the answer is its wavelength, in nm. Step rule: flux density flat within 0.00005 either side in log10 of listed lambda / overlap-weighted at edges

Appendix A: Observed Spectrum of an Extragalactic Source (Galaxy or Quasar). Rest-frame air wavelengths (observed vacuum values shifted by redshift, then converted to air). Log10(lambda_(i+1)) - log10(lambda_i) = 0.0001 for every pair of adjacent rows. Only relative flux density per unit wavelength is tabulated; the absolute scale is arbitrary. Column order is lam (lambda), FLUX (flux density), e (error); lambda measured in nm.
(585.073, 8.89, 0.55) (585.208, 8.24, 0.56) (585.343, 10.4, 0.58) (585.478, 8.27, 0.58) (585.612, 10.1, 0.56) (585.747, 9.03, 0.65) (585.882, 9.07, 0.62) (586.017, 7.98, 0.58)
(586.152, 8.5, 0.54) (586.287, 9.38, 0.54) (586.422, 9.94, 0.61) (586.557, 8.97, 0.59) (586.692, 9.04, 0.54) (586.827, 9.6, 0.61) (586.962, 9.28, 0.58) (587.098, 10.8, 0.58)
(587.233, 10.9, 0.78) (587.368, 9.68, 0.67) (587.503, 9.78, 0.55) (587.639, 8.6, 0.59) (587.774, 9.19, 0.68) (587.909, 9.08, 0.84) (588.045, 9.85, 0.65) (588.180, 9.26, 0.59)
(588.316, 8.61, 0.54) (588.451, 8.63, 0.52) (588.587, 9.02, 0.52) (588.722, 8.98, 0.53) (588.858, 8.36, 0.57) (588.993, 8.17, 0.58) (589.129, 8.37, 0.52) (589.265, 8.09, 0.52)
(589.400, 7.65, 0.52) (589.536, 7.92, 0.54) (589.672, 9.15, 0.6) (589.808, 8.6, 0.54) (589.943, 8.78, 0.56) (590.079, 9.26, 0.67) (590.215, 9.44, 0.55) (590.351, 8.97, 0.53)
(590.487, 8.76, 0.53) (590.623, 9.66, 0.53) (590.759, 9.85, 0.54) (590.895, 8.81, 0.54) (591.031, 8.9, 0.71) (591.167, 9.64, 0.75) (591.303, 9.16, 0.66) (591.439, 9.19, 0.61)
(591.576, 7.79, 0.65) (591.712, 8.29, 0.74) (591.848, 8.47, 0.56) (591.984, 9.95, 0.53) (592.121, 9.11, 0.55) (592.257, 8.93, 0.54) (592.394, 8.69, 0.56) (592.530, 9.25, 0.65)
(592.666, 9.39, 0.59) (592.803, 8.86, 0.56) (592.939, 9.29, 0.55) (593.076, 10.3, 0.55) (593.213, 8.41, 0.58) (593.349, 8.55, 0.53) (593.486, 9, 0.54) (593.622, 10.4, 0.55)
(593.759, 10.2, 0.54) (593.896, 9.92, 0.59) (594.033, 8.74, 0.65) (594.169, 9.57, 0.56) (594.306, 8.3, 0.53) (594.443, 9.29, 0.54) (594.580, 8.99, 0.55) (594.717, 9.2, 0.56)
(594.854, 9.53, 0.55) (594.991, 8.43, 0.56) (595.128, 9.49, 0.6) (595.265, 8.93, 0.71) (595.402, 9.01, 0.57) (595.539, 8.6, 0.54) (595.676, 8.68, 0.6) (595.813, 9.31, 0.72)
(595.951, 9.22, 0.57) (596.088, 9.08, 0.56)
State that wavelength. 587.233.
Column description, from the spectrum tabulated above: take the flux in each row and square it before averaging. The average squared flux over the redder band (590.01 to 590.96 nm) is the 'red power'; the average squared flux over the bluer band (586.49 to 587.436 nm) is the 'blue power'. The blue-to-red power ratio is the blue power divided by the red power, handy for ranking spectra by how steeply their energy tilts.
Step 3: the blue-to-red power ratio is 1.12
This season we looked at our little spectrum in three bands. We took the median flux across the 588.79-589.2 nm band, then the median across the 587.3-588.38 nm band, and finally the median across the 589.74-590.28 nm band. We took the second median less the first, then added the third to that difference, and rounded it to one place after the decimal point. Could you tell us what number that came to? 9.9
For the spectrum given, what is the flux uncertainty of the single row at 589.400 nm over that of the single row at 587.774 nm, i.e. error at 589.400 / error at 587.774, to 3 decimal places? 0.765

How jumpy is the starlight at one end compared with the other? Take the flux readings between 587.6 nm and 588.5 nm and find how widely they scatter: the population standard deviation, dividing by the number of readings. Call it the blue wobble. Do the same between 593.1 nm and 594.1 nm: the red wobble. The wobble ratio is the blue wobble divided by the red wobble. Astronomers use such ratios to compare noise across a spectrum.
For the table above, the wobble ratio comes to 0.55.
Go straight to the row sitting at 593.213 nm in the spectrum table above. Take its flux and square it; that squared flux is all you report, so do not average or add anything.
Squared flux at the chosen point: 71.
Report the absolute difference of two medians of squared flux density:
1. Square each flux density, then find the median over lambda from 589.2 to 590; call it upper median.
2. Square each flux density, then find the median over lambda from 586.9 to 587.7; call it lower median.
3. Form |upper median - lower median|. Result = 25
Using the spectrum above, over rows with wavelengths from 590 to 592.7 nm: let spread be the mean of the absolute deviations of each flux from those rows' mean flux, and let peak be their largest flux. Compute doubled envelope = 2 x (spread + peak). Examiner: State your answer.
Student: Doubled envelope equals 20.7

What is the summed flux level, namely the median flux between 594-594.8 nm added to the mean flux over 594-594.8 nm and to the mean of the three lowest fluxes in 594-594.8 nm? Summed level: 26.8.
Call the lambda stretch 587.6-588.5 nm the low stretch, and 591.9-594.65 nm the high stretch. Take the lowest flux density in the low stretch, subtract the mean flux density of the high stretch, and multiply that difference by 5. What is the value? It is -3.3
